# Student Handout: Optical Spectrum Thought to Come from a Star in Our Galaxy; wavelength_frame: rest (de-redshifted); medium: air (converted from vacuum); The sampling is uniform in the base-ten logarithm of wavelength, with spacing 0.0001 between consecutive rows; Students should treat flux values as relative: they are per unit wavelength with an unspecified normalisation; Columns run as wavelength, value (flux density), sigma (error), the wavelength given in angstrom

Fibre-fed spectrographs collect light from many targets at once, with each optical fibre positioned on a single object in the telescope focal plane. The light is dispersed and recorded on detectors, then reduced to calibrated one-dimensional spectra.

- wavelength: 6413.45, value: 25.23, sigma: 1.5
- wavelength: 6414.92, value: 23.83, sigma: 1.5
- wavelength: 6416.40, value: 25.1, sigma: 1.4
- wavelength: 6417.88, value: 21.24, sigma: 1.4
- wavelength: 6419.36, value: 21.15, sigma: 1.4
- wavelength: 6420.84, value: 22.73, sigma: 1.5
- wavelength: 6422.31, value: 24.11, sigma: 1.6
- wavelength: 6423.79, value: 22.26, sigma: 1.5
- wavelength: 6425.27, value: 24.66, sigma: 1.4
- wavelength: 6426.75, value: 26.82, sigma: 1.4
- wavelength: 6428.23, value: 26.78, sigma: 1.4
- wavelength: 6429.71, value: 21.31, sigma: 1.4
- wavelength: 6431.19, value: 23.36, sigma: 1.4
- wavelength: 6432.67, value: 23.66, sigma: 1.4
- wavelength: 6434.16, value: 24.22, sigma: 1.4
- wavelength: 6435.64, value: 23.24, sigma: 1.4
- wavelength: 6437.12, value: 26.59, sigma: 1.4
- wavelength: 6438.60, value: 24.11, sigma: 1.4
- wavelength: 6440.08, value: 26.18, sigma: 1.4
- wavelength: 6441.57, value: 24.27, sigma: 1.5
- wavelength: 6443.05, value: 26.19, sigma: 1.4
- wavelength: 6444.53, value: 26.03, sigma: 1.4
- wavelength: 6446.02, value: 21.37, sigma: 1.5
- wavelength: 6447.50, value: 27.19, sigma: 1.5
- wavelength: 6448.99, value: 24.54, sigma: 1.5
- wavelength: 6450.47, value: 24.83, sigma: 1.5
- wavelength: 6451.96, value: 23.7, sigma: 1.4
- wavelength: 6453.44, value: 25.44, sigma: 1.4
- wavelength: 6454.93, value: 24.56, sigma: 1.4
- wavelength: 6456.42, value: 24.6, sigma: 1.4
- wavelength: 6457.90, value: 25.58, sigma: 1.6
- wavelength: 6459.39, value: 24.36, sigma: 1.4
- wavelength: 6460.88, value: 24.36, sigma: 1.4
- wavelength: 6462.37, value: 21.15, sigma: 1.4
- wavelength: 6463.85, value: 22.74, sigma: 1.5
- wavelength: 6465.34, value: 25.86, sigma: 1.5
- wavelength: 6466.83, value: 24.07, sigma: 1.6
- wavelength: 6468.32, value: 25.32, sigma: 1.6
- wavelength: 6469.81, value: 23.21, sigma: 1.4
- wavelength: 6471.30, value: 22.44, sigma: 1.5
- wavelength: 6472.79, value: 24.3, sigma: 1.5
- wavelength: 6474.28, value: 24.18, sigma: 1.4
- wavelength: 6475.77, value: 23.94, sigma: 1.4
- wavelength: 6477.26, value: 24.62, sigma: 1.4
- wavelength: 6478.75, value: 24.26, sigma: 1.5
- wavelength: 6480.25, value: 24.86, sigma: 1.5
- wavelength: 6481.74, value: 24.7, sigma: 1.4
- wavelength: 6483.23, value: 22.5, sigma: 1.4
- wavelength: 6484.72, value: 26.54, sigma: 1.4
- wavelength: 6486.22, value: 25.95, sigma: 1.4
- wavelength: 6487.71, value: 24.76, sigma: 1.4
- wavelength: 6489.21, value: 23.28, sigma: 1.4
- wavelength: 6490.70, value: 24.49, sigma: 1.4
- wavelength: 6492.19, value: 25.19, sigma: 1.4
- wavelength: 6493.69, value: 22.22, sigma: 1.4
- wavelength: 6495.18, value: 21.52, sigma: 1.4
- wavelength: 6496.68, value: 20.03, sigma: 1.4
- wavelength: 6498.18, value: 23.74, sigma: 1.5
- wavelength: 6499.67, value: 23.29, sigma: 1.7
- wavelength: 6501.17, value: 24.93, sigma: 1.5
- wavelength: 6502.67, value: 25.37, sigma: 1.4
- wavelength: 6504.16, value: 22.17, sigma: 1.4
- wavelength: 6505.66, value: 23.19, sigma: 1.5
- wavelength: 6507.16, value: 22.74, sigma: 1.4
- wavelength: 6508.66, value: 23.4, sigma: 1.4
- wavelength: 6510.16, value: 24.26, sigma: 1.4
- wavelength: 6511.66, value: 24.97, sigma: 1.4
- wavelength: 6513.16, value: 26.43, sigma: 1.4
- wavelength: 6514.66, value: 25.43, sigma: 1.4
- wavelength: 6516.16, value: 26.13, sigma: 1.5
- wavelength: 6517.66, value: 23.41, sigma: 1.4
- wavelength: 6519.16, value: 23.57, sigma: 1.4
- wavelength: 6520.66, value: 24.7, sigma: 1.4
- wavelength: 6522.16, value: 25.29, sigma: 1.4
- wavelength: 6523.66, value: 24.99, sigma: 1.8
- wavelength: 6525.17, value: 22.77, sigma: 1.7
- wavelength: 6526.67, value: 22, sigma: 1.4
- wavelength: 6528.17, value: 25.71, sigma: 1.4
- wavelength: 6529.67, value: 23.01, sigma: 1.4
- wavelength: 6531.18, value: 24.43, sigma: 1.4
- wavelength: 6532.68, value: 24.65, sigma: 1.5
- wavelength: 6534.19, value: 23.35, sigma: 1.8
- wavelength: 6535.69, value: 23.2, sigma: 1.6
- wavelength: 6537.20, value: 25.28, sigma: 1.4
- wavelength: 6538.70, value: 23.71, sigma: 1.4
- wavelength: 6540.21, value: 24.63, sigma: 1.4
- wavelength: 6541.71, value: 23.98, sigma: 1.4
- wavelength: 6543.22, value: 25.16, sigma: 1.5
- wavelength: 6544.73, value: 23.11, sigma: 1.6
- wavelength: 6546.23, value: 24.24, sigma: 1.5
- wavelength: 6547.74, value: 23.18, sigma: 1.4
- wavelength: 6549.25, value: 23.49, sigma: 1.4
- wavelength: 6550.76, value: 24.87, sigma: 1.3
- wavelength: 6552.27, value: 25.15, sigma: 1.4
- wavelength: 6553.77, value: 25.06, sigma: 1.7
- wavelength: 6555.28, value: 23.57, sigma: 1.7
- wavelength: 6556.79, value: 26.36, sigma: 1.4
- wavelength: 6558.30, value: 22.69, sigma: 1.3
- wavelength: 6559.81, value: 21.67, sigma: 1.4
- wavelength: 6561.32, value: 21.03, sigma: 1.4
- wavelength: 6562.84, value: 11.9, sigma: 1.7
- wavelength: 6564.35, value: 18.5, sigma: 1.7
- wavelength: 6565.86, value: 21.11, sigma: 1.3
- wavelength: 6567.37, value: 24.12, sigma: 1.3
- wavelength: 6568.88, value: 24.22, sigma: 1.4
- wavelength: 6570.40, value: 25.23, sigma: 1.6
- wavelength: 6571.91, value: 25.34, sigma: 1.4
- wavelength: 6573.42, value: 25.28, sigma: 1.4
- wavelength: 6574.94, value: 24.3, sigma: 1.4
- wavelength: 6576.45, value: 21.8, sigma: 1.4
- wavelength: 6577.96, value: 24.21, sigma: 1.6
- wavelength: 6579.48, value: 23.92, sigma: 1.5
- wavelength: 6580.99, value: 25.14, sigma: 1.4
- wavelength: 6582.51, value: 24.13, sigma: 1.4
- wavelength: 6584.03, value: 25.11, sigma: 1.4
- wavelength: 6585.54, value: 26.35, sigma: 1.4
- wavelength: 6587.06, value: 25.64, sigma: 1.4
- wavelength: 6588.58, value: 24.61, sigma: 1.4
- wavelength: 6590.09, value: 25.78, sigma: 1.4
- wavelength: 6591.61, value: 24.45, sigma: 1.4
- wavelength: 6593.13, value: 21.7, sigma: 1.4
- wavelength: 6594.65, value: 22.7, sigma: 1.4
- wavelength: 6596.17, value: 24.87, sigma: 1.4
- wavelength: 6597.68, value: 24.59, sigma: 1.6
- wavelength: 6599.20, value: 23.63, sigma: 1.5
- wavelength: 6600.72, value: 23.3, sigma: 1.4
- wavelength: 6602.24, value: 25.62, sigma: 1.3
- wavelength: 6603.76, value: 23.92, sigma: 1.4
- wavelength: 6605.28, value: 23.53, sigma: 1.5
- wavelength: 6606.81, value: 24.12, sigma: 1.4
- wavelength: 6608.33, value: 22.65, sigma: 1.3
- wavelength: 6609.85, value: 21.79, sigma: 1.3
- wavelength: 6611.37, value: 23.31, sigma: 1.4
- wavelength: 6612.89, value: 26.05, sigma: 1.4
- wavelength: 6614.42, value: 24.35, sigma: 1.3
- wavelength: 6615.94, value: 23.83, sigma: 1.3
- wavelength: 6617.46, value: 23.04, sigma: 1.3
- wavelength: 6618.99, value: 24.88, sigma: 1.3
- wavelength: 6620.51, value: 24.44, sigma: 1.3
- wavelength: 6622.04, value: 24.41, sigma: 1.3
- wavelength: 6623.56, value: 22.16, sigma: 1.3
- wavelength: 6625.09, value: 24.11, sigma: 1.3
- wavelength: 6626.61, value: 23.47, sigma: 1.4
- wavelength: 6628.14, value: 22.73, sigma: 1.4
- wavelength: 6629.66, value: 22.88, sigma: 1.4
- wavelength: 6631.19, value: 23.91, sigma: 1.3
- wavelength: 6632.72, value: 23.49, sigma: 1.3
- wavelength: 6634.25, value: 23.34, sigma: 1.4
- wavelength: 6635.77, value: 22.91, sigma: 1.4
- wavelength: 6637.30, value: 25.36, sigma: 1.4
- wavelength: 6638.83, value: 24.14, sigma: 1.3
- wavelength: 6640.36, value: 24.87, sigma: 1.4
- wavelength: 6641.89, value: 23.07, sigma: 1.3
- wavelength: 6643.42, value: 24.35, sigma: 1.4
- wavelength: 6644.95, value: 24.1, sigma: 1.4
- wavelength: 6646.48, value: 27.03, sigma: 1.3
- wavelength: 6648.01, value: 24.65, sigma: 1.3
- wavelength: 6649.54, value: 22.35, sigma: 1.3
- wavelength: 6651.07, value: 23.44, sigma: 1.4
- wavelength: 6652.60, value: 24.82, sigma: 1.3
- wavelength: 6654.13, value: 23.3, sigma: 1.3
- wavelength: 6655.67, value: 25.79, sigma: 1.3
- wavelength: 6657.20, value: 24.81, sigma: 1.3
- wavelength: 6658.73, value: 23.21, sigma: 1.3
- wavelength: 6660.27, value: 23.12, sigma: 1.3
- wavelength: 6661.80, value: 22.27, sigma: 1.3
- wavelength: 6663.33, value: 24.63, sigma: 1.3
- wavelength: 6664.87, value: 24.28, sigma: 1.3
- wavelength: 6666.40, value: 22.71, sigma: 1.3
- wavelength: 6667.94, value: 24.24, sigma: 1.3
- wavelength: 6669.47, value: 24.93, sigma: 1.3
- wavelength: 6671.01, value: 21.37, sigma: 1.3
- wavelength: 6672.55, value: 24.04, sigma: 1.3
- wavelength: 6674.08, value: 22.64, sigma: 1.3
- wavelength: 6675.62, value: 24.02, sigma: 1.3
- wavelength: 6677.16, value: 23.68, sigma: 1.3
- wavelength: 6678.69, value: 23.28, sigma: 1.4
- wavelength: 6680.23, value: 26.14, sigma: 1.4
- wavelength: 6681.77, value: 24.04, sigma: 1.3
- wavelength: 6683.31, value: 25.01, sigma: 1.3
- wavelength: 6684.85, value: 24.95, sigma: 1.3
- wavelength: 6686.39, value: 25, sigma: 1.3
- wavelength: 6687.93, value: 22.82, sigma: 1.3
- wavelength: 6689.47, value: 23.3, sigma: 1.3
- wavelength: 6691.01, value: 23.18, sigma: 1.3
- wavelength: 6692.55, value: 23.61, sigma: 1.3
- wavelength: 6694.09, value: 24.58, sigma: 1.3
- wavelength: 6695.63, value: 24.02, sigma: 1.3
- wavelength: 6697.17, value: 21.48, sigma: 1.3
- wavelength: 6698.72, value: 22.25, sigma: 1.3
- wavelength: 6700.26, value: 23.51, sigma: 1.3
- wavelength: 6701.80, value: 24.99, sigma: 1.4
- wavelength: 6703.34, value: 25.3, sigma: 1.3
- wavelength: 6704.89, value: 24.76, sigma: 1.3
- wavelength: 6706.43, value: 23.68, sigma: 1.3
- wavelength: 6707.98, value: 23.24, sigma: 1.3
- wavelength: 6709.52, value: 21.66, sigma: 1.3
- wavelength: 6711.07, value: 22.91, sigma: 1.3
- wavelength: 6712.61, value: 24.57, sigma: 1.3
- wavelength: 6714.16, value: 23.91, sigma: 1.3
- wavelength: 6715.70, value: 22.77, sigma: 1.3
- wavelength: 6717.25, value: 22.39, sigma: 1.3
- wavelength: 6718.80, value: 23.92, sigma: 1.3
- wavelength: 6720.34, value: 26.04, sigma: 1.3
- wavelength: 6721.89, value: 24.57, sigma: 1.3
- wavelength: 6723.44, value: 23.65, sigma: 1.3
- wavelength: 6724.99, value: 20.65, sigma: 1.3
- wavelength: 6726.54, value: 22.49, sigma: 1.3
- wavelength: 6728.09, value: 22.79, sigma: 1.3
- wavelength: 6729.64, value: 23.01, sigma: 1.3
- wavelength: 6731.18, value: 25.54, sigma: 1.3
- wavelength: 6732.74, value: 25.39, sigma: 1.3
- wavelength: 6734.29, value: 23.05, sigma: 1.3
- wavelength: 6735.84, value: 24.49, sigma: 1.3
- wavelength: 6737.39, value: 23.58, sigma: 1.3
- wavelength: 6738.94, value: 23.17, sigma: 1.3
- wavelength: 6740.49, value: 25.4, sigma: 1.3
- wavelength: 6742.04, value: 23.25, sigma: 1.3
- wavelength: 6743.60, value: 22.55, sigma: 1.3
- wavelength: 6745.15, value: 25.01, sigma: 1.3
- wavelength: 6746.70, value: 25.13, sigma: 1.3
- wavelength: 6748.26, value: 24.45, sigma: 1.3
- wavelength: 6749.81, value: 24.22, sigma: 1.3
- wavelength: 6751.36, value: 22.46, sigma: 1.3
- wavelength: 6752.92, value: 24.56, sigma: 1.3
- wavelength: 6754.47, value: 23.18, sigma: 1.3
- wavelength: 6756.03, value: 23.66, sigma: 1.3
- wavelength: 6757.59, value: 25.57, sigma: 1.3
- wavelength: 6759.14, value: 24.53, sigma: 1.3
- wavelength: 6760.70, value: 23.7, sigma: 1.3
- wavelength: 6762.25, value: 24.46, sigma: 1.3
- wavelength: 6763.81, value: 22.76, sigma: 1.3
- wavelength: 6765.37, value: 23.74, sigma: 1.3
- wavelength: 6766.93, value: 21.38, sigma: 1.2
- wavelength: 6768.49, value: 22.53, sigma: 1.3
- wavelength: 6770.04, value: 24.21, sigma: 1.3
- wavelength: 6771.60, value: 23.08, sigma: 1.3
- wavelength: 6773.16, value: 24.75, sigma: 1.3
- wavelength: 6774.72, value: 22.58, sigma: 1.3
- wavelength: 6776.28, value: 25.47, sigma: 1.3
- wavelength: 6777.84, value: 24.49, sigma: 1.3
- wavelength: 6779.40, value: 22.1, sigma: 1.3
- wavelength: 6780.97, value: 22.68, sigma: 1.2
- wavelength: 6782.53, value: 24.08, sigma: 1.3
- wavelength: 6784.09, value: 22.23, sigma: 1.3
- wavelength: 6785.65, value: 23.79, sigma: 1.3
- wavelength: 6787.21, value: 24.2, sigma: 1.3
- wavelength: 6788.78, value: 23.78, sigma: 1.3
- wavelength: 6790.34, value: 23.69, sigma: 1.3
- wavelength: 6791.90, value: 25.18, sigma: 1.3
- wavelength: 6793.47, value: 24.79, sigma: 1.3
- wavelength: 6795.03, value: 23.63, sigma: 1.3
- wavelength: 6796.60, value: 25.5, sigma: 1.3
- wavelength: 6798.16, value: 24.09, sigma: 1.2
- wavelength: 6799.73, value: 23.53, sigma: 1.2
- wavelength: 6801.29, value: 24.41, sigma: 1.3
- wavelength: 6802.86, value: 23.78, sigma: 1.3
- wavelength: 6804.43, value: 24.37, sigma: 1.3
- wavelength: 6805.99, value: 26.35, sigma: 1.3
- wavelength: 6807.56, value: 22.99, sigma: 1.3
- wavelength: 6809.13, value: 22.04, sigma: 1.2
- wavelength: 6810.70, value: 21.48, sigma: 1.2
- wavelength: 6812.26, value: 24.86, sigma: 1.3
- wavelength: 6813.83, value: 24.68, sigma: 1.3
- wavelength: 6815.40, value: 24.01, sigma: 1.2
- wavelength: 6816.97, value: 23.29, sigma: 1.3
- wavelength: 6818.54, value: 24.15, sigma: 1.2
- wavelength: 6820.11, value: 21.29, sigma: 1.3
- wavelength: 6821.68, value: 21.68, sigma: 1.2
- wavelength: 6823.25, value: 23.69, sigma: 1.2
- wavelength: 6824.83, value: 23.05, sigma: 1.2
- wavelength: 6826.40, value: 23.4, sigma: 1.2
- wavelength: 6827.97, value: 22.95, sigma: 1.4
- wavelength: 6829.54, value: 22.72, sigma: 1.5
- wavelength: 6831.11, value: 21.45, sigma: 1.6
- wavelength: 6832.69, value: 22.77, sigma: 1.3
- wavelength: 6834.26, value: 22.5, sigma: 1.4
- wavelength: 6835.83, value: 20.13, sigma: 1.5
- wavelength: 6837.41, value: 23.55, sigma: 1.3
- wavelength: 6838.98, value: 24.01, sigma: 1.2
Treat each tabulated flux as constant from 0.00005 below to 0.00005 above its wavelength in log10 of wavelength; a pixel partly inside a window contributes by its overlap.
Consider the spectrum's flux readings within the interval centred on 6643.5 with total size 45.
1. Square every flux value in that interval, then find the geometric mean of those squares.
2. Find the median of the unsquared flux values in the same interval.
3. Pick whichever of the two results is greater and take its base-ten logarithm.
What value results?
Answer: 2.76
